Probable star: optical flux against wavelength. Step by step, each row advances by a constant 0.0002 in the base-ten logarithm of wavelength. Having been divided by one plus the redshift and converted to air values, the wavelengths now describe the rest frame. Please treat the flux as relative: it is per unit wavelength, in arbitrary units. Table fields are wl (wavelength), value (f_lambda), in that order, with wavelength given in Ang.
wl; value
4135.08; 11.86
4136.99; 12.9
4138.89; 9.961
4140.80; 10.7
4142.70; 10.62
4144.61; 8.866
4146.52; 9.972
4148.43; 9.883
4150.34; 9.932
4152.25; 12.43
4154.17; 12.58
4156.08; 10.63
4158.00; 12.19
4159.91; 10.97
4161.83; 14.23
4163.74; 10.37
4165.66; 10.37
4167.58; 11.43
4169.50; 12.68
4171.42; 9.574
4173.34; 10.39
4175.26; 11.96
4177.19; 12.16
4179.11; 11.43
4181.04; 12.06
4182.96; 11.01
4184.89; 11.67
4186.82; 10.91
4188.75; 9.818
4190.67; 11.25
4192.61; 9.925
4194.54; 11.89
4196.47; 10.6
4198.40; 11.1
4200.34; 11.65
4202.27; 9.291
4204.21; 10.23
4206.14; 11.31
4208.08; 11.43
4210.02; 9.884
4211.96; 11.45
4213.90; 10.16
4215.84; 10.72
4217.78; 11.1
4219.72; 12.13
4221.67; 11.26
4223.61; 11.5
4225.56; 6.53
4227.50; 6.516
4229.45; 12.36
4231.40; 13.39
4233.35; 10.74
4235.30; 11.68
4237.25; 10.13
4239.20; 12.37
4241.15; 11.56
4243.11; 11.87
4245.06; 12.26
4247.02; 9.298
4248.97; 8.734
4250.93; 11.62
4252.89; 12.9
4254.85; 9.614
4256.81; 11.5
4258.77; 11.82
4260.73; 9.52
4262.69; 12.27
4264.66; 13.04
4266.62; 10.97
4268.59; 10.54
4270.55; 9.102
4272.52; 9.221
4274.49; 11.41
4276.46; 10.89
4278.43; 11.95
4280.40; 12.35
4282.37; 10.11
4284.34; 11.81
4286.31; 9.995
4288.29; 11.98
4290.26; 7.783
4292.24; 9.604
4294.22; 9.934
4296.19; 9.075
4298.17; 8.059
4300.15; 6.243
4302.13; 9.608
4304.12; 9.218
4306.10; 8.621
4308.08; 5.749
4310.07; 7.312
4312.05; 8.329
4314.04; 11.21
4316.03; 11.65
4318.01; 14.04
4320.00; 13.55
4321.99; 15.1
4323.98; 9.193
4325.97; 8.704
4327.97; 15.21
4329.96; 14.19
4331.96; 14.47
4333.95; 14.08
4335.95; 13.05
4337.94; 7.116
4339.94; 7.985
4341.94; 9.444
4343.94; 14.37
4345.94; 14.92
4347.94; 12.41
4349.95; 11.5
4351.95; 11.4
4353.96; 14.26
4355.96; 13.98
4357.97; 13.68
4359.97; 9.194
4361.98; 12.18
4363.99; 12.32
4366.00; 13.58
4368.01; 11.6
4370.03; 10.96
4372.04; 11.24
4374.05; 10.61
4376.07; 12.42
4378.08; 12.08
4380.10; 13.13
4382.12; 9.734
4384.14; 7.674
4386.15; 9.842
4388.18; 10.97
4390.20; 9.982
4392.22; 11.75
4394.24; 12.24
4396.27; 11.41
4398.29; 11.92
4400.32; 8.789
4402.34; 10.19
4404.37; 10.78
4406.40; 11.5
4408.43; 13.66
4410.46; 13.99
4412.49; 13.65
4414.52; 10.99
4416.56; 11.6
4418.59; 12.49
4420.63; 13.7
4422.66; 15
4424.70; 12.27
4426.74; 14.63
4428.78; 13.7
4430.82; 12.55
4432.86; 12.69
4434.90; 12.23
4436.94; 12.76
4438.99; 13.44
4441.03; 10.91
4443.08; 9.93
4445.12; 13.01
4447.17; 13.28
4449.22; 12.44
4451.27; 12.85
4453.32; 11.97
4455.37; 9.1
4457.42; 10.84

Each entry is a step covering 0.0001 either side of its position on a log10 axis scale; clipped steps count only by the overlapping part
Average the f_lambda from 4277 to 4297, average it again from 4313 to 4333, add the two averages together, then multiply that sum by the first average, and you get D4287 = 243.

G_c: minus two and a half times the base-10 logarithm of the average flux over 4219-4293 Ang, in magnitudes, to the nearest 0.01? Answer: -2.59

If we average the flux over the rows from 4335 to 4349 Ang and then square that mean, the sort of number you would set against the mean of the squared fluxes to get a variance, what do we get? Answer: 128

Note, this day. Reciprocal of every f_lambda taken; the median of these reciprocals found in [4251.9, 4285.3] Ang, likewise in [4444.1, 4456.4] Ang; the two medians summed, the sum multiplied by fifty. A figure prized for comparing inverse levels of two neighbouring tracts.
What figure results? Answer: 8.3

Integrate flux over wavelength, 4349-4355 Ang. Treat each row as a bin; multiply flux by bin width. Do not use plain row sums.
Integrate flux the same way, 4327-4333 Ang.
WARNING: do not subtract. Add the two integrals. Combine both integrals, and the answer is 162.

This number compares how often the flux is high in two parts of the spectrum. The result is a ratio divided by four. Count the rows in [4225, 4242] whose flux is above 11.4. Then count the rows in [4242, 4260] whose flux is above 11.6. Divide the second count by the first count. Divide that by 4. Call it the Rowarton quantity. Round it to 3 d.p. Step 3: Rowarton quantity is 0.250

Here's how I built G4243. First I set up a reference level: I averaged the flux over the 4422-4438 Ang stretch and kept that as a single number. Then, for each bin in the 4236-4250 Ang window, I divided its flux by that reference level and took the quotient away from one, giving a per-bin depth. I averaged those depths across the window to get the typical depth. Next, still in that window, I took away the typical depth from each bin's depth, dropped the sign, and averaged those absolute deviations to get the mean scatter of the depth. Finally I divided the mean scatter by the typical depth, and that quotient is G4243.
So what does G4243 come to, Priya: 0.6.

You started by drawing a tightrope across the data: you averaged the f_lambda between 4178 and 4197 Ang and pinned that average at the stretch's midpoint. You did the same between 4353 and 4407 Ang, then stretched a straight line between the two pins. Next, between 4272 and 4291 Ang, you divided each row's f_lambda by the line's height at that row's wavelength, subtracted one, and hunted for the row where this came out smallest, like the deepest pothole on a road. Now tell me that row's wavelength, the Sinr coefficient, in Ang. 4290.26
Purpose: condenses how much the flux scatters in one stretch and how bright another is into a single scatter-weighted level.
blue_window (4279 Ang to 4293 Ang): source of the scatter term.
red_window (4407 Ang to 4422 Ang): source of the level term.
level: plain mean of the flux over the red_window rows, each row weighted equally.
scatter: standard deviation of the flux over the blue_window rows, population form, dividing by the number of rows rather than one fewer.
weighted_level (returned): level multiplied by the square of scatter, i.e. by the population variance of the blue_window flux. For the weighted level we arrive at 29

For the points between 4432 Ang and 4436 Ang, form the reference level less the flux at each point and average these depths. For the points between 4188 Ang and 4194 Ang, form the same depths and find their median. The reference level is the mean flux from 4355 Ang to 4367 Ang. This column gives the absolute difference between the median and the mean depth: 2.5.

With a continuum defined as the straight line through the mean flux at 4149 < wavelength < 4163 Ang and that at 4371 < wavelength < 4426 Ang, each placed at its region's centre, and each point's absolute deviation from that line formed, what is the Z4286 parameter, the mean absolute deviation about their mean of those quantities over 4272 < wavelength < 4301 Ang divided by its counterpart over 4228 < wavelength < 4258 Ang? 1.58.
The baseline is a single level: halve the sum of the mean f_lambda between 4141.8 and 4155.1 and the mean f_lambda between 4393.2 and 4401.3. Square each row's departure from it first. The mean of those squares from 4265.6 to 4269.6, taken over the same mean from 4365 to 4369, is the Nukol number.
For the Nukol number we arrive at 0.0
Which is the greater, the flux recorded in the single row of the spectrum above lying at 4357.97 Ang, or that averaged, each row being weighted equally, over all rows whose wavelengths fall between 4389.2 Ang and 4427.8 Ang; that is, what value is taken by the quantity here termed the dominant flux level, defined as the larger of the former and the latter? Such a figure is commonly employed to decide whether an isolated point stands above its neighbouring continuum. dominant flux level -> 13.7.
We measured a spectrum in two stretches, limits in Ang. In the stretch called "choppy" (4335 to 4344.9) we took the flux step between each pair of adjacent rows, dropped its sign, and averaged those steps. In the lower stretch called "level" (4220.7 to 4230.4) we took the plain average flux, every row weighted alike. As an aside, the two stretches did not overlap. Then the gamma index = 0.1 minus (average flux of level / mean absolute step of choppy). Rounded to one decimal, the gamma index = -2.8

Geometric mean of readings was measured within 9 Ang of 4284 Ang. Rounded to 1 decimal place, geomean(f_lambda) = 10.6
